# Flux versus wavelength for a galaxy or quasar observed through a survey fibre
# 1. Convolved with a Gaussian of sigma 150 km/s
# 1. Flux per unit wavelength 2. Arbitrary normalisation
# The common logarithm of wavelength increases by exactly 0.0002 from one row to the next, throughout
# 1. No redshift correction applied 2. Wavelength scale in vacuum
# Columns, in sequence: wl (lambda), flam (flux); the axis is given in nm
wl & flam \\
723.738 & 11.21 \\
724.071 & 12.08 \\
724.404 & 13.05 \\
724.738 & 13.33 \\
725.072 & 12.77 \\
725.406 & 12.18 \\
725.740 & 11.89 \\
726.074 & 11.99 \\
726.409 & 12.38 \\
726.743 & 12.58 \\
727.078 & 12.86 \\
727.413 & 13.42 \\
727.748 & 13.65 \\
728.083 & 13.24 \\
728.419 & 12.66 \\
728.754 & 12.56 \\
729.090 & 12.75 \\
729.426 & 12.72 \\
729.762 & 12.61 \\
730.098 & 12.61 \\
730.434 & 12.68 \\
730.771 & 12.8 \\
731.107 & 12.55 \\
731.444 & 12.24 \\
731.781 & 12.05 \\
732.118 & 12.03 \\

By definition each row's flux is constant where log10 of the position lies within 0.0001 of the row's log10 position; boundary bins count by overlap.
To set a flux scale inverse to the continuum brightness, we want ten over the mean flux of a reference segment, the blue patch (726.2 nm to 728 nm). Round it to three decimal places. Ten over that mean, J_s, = 0.771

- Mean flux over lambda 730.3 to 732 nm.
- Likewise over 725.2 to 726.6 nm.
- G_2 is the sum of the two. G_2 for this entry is 24.6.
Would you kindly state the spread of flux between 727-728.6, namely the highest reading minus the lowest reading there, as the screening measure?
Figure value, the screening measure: 1.0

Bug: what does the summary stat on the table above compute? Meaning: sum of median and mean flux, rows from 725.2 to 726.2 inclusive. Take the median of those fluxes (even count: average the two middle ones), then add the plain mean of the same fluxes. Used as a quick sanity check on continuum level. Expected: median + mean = 24.0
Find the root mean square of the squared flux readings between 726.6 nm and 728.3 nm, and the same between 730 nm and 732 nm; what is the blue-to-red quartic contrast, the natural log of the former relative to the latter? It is 0.10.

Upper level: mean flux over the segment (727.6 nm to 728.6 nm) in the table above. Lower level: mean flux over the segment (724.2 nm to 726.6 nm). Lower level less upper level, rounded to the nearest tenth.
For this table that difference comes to -0.7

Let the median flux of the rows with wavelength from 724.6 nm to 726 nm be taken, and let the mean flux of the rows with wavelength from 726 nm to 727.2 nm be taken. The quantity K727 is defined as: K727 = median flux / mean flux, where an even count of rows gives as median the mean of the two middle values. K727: 1.00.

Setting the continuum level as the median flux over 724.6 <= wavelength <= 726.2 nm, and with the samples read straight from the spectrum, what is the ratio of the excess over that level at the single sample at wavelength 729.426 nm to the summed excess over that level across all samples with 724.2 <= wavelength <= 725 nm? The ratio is 0.3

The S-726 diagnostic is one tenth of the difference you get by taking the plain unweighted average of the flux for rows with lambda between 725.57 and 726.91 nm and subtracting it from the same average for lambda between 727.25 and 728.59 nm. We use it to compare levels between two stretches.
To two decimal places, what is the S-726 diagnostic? 0.10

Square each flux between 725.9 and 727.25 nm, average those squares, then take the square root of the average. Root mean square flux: 12.5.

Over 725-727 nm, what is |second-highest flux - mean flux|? 0.28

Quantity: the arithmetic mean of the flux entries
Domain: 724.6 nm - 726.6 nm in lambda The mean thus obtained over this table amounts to 12.4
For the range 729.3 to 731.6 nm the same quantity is 12.6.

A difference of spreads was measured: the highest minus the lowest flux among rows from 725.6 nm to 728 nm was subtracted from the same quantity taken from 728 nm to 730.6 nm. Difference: -1.08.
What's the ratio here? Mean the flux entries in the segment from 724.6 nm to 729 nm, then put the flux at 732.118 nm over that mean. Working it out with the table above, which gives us 0.945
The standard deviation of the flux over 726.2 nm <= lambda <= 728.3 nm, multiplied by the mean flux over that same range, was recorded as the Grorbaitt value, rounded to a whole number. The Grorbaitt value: 6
